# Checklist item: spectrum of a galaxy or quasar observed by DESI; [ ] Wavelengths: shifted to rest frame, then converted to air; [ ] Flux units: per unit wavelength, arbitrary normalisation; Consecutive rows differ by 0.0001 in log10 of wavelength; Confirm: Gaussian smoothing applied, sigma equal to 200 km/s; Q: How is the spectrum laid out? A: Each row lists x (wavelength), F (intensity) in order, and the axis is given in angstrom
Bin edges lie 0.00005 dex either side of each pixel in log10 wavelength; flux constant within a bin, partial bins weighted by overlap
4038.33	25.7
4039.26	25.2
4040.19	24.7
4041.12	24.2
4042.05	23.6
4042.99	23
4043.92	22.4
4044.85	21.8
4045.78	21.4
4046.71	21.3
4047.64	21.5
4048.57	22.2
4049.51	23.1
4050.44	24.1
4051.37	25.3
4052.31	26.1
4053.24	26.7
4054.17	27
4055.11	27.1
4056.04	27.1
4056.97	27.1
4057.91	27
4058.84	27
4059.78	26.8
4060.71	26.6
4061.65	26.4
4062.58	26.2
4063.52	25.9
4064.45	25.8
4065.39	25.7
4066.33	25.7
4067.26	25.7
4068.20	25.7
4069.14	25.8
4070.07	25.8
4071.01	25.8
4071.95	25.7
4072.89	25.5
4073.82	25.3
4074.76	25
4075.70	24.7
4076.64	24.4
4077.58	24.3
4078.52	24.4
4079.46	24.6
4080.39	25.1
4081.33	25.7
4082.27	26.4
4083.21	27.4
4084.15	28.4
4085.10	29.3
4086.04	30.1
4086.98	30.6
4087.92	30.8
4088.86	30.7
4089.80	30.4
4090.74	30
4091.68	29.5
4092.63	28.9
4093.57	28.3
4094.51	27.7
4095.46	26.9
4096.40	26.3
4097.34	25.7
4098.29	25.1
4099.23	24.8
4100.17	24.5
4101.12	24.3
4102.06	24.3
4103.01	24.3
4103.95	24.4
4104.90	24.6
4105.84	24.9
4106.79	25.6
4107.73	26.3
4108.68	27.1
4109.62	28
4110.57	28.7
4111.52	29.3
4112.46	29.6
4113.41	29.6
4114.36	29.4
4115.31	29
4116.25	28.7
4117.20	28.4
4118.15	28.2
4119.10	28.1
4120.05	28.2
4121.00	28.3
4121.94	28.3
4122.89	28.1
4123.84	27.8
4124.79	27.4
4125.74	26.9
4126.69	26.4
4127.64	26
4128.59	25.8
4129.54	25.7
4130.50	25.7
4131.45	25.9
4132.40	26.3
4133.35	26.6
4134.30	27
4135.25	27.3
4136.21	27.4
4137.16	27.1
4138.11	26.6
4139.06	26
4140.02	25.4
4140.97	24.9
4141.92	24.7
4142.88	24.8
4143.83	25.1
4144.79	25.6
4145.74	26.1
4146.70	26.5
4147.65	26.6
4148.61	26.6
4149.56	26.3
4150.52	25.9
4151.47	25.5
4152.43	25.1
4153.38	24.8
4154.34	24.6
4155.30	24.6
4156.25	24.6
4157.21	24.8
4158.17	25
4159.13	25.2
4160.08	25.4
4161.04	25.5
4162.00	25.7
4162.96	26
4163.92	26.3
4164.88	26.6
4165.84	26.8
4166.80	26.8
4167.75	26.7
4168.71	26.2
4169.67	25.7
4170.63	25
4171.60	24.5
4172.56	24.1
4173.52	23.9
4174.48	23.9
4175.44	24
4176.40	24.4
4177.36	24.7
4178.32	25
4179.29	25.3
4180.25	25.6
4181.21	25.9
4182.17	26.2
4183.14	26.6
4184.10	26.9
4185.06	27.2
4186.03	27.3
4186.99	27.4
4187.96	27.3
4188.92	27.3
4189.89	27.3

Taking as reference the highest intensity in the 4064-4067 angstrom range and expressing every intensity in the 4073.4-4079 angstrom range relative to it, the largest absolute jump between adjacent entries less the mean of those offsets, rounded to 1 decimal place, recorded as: 1.4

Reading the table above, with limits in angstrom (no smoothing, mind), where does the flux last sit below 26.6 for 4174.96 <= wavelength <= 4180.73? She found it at 4180.25 angstrom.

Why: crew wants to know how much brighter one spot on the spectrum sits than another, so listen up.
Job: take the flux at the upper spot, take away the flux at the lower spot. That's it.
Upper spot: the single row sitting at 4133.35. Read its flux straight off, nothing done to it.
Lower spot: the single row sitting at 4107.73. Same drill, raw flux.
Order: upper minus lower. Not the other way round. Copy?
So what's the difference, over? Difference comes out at 0.3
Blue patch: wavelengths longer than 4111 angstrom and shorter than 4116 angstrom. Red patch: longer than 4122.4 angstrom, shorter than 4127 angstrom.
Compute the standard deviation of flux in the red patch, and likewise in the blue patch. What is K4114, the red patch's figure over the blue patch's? 2.7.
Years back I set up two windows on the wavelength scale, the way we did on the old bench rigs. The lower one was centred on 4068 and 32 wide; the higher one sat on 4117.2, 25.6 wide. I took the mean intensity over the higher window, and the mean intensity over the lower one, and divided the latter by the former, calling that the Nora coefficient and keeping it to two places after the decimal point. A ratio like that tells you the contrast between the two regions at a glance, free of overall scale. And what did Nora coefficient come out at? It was 0.94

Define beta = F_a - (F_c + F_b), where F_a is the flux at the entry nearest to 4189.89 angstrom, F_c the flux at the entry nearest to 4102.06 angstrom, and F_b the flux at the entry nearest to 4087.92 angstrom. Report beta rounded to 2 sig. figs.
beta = -28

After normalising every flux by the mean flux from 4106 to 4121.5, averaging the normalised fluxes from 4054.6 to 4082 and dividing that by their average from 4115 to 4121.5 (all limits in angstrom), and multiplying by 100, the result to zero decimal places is 91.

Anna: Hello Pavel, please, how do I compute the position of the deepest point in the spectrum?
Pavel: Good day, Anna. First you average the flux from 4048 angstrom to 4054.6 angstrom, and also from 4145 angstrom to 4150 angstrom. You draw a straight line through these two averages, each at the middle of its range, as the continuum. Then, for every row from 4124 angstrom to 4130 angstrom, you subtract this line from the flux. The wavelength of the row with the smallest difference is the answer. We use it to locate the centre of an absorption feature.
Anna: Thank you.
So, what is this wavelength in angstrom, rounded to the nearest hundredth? 4129.54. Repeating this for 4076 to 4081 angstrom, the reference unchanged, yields 4077.58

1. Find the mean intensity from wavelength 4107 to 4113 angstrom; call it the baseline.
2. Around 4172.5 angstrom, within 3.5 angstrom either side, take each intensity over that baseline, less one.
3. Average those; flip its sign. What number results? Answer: 0.13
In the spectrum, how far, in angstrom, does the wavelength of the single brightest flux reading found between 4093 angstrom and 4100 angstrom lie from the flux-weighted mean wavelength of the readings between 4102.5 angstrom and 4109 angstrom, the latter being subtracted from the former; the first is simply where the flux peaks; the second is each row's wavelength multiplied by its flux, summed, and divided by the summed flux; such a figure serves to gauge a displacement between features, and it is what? -12.3 angstrom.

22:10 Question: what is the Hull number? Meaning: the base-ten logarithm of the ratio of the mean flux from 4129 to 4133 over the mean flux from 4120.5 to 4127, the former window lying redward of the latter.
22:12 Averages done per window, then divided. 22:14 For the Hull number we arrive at -0.03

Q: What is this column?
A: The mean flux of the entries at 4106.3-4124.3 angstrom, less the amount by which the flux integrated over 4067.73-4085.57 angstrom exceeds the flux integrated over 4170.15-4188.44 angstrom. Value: 36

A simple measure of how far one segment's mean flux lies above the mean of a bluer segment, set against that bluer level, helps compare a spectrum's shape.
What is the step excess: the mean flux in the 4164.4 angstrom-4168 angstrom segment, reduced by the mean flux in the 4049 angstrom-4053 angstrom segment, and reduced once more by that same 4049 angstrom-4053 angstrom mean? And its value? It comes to -22.6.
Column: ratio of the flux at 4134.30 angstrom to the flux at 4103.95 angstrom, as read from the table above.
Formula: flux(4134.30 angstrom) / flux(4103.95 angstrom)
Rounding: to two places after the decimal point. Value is 1.11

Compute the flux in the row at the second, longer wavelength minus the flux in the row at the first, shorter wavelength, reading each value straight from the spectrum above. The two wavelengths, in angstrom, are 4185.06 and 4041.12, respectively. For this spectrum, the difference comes 3.0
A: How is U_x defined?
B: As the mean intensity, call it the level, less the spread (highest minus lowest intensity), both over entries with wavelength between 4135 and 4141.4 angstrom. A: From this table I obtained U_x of 24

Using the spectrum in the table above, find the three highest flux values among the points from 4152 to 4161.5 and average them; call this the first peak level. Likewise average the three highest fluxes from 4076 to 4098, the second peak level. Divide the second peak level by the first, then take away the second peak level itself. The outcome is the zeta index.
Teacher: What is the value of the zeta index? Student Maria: -29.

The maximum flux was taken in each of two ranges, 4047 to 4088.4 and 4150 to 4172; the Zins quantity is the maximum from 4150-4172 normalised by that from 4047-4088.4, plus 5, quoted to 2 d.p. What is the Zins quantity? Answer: 5.87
